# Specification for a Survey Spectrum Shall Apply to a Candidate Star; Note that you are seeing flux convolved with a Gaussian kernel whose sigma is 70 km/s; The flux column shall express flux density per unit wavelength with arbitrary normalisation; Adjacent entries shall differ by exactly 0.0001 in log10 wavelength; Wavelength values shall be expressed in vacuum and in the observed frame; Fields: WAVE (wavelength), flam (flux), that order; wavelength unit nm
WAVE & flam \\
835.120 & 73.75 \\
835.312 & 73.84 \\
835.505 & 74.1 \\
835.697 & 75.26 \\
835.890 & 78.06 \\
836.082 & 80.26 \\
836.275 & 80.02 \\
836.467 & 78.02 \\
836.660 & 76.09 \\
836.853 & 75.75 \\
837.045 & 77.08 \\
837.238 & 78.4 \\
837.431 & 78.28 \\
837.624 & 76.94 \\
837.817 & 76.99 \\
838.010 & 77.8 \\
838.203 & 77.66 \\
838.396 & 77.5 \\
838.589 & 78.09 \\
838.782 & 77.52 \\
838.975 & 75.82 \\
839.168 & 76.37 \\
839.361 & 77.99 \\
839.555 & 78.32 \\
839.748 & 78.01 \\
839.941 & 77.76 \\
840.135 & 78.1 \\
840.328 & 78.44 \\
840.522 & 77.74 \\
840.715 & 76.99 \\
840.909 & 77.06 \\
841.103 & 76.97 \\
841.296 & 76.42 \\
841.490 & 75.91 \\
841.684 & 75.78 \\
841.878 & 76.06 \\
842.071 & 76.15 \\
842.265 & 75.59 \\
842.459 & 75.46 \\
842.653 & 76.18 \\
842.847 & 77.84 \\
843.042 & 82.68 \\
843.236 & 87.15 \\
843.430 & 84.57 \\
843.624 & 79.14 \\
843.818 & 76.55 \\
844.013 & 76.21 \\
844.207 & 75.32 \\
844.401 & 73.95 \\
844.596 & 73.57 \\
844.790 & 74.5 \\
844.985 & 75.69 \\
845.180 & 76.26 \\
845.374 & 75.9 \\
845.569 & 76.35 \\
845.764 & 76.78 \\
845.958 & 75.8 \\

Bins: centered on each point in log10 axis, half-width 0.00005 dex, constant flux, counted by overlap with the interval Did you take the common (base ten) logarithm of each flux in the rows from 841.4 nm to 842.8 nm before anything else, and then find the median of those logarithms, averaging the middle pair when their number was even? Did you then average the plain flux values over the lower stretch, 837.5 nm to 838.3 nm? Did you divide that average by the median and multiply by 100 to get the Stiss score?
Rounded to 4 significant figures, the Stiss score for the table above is 4114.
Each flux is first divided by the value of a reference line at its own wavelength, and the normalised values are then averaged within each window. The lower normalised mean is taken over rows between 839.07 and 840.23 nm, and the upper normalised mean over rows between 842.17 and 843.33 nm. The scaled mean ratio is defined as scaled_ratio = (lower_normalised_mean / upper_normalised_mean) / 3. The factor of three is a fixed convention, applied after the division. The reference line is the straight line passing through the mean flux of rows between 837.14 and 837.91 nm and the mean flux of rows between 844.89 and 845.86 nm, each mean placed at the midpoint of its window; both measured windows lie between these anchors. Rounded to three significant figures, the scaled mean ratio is 0.325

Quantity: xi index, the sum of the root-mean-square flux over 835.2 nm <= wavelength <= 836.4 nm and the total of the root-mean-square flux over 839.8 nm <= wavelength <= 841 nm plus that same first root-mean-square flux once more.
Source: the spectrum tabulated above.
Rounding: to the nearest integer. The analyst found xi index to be 232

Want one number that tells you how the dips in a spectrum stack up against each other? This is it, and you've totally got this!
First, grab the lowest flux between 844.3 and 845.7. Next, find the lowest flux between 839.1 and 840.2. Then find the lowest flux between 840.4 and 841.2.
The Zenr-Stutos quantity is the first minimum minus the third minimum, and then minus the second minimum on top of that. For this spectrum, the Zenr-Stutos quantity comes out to -79.8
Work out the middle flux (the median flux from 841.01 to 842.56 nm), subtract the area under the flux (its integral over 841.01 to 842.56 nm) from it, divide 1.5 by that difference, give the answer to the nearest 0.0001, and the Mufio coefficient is -0.0358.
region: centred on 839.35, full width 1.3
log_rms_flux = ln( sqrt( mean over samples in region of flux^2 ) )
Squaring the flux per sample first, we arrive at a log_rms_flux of 4.35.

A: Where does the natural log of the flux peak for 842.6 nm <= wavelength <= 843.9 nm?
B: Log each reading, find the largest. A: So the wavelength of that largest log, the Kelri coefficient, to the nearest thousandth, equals 843.236 nm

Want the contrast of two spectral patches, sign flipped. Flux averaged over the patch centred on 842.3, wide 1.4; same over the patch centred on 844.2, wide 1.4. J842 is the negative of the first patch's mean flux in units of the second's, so -1.01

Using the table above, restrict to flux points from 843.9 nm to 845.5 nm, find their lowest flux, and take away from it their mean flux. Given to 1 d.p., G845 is -1.6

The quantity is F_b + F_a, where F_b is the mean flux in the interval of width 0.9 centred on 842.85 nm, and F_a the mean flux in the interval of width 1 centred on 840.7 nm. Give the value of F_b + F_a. 157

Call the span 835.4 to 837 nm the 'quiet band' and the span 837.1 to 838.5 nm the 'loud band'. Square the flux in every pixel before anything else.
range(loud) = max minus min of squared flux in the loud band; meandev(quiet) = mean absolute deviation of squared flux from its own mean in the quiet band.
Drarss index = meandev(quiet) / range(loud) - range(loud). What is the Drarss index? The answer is -226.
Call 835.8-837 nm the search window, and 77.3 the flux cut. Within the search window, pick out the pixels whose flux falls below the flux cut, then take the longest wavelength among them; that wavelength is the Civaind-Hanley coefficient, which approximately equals 836.853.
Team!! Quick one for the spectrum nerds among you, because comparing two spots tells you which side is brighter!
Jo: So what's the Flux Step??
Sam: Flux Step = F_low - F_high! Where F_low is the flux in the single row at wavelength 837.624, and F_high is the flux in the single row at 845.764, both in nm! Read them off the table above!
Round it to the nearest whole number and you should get 0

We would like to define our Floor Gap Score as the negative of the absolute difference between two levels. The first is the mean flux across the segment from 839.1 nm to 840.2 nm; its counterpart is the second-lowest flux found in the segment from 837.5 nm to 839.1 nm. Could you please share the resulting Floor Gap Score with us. -0.82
